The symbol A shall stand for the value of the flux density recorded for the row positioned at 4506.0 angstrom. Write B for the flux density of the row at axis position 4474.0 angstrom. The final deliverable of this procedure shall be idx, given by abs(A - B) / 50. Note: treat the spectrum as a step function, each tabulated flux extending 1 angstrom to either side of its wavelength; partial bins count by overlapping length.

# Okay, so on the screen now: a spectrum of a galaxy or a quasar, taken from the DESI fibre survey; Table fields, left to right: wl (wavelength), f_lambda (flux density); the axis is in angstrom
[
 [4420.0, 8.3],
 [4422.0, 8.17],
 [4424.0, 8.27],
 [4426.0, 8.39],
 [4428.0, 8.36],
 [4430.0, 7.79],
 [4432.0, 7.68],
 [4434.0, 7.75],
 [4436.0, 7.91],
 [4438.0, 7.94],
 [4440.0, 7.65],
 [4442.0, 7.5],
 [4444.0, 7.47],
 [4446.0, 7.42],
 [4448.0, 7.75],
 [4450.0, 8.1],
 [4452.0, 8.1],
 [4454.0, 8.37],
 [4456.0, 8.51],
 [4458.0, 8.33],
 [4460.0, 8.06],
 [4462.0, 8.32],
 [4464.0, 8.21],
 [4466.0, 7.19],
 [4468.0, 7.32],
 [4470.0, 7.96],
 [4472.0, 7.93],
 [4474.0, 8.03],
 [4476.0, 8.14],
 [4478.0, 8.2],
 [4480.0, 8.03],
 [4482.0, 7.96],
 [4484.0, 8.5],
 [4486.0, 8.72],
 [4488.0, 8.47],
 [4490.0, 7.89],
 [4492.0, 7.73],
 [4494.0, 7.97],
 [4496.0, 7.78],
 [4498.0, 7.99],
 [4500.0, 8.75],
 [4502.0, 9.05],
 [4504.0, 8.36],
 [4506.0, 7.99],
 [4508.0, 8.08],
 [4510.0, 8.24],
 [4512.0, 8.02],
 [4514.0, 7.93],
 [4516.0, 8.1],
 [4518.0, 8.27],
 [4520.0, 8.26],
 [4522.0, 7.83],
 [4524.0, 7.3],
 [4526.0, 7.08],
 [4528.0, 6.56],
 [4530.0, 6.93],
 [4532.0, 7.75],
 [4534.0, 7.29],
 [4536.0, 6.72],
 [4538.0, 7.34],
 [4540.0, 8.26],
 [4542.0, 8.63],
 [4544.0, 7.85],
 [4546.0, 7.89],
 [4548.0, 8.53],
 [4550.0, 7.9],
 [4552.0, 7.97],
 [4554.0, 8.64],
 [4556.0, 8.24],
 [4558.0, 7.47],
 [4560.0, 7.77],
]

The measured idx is 0.001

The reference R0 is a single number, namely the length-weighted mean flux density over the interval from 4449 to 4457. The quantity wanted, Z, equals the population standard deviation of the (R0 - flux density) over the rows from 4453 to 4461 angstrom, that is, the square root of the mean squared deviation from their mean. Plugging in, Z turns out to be 0.16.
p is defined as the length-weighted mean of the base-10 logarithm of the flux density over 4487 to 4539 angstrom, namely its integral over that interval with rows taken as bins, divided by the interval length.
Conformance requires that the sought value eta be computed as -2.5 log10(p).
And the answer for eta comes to 0.123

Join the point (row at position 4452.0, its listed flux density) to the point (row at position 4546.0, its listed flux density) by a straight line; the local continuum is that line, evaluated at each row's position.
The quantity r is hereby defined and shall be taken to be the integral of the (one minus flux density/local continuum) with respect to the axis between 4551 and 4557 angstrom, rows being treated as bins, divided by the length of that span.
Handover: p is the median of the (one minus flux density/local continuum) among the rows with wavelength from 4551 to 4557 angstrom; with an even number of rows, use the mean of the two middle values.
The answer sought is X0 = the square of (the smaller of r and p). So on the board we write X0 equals 0.0027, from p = -0.05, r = -0.05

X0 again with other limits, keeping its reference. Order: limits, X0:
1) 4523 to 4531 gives 0.0136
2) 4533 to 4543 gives 0.0011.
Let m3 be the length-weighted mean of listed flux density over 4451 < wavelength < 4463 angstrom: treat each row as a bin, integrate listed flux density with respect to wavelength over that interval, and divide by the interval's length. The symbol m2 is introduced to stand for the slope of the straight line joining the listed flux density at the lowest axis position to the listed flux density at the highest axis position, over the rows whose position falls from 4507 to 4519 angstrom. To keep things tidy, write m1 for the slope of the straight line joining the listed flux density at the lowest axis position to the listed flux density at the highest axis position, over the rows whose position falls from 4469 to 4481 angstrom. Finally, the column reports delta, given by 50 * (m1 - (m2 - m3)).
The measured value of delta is 413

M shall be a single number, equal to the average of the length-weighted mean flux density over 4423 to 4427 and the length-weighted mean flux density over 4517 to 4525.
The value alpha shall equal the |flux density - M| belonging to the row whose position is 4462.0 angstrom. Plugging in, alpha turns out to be 0.2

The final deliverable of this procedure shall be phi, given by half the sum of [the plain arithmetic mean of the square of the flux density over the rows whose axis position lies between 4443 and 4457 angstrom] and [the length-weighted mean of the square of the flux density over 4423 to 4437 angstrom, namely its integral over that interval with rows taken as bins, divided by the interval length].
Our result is 64.0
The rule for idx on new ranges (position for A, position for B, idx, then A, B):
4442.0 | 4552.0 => 0.009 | 7.5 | 7.97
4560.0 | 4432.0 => 0.002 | 7.77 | 7.68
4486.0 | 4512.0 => 0.014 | 8.72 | 8.02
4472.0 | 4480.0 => 0.002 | 7.93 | 8.03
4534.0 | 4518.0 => 0.020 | 7.29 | 8.27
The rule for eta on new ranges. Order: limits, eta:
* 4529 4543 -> 0.143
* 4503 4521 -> 0.102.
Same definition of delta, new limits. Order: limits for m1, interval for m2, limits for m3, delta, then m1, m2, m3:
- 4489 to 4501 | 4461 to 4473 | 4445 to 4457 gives 408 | 0.09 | -0.039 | 8.04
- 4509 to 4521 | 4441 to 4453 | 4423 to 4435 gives 399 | 0.00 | 0.060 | 8.04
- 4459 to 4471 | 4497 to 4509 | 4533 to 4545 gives 383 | -0.01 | 0.009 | 7.68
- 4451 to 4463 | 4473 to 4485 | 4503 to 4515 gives 404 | 0.02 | 0.047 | 8.10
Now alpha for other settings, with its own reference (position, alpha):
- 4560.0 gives 0.4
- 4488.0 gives 0.3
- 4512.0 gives 0.1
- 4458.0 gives 0.2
